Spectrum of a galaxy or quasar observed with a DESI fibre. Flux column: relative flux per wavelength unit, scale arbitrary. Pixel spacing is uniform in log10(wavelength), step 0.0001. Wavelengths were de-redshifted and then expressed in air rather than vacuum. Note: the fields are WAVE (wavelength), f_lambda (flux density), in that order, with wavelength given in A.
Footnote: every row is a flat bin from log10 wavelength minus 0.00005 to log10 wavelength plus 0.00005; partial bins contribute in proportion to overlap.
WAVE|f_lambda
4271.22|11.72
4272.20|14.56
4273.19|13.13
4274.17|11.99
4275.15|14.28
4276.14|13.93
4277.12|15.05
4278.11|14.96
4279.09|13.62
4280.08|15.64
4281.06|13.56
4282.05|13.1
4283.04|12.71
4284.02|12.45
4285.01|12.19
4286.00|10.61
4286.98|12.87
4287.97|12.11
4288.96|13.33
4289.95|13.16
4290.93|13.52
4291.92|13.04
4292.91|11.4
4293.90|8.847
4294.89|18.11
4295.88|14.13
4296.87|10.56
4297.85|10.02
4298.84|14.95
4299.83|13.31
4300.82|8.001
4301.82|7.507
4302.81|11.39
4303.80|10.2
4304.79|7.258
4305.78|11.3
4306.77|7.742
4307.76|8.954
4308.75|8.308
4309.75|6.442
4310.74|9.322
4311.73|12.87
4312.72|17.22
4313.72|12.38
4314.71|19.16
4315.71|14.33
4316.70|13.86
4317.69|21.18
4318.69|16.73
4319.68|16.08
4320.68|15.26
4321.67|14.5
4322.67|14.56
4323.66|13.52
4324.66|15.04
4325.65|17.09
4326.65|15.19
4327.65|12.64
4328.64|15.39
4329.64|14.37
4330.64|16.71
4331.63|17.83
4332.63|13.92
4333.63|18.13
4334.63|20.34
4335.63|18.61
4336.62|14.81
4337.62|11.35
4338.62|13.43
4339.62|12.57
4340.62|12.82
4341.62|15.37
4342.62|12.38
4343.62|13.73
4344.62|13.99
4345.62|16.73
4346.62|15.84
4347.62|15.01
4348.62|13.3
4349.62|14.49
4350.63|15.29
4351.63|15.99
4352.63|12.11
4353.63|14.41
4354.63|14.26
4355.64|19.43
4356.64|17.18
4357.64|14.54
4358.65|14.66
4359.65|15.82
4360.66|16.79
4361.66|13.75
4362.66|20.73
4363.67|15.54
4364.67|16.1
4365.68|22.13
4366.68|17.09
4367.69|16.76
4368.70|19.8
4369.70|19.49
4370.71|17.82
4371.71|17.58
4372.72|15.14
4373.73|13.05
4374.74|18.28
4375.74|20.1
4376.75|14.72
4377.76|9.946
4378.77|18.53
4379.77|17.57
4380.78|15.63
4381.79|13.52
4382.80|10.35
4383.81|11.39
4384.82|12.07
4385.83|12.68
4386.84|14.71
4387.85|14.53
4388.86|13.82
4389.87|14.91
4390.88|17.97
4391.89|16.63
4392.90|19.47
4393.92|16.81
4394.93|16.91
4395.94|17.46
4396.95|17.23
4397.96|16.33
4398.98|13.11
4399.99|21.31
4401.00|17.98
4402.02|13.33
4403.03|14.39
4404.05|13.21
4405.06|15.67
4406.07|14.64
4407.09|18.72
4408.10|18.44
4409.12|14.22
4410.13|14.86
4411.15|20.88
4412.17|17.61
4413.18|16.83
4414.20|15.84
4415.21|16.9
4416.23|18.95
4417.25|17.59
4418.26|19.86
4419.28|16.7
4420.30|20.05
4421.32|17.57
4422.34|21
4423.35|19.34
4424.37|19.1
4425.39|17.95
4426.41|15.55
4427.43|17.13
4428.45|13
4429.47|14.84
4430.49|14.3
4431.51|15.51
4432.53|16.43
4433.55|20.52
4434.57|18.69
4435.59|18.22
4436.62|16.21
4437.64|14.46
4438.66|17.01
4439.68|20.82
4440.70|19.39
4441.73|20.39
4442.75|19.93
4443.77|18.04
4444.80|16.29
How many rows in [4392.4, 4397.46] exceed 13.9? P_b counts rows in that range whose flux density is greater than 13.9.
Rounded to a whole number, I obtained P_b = 5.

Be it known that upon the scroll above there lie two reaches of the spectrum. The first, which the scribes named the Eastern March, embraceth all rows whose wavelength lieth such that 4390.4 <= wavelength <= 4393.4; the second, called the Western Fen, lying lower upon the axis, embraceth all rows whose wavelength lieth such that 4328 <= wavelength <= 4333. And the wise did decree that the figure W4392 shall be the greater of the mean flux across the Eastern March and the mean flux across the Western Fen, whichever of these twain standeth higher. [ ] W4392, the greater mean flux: 18.0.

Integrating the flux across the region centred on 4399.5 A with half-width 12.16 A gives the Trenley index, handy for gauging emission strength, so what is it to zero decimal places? 398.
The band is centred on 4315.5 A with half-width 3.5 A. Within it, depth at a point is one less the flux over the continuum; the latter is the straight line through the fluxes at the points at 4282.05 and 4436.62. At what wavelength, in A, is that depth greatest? 4313.72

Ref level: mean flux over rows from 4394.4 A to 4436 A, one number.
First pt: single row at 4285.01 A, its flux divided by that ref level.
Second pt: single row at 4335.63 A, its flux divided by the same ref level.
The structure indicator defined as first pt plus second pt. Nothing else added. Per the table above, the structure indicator 1.81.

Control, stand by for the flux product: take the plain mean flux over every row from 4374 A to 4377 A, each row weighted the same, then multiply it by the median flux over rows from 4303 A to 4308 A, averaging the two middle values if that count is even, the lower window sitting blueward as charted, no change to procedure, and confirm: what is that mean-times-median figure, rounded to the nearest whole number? 158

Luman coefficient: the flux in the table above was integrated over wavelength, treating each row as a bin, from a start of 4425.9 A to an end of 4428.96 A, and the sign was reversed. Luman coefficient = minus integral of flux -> -46.6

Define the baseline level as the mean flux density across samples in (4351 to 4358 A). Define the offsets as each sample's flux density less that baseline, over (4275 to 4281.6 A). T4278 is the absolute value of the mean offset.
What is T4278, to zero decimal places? 1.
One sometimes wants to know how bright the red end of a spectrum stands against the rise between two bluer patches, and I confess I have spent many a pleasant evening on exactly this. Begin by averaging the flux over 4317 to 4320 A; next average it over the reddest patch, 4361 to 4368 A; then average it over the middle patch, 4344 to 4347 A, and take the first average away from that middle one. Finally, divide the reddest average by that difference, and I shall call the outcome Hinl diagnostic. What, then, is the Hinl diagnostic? -7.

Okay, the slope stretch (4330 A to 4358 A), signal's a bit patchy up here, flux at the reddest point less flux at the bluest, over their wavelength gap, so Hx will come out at -0.08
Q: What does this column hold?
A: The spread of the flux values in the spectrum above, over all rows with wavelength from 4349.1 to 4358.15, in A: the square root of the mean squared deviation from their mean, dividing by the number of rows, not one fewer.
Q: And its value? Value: 1.95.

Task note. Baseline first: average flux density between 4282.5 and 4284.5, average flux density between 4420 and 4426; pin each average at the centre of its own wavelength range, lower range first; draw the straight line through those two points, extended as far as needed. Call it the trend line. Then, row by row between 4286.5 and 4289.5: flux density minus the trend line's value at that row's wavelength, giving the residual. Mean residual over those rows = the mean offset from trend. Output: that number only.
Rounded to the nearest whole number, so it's 0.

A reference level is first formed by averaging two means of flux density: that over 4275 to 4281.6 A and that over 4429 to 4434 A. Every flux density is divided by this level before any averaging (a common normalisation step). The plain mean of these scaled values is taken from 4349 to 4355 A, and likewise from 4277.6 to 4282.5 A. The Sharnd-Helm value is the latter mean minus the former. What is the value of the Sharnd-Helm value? -0.02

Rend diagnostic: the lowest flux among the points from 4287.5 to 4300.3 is 8.847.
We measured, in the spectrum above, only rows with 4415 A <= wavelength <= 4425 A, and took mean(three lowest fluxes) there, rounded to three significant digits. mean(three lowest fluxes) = 17.1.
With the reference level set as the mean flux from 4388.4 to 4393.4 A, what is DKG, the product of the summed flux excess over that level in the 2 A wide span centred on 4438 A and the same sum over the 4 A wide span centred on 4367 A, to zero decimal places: -16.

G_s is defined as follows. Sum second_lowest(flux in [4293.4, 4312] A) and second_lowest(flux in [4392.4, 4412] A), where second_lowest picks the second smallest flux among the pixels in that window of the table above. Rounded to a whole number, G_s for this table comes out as 20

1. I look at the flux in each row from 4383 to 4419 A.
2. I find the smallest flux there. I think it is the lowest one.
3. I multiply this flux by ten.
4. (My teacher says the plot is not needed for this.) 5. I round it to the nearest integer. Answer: 114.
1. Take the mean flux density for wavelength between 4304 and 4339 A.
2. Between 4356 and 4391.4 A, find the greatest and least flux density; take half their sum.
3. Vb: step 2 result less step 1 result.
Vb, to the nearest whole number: 2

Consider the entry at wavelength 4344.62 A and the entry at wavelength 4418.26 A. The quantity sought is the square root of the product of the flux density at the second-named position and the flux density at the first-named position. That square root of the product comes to 16.7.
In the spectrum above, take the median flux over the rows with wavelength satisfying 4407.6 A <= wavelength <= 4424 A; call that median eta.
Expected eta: 17.6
